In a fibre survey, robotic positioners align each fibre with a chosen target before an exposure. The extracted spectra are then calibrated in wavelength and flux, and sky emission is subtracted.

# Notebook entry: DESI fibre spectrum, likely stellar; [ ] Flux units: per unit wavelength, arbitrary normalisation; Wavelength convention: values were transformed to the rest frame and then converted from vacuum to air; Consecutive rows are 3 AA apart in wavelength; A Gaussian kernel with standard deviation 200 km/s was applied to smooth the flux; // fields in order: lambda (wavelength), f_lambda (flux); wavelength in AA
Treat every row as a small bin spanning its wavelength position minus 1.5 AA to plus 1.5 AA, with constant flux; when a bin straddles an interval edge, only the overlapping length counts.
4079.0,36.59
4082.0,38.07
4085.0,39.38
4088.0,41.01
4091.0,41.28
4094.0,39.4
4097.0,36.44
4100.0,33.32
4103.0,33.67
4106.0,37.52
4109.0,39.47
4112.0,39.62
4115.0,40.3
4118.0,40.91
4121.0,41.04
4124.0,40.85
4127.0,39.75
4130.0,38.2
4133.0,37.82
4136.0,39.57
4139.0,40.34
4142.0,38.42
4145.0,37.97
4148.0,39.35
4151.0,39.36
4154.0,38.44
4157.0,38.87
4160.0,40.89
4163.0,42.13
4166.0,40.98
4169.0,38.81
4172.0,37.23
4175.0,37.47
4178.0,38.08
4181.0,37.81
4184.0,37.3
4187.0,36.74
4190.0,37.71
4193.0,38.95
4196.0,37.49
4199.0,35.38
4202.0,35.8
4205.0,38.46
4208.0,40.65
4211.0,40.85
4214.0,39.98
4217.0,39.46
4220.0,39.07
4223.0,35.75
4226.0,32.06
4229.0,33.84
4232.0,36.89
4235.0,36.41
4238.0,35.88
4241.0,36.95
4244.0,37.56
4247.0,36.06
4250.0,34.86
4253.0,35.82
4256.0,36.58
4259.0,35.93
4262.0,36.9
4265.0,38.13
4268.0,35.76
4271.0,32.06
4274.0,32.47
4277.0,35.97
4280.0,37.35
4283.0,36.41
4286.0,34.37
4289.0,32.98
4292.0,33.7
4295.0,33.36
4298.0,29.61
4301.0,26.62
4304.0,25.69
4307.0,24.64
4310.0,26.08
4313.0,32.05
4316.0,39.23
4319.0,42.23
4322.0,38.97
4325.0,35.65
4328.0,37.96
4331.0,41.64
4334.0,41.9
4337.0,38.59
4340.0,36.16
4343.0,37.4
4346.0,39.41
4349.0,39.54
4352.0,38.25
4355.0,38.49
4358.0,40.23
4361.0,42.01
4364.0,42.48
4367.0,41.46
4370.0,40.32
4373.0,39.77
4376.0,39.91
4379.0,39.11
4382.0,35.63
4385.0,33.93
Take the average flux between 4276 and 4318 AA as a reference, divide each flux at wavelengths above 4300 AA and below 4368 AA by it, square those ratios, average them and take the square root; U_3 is 1.16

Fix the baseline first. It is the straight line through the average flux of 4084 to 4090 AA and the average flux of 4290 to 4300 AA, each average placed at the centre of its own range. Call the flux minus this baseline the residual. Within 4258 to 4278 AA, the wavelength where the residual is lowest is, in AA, 4271.0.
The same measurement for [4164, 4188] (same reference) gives 4172.0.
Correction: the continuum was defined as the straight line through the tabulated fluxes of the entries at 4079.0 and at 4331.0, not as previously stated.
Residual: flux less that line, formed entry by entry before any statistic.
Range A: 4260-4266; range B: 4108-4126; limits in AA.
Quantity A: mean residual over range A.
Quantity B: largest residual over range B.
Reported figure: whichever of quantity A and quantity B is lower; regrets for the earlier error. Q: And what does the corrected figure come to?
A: -3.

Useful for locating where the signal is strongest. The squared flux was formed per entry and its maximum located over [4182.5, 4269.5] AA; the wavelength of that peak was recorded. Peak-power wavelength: 4211.0 AA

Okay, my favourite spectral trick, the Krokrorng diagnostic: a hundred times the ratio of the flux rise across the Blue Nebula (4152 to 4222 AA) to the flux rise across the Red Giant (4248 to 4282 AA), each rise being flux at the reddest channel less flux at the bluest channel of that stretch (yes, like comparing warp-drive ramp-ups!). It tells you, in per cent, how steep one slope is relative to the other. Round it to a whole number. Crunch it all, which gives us 25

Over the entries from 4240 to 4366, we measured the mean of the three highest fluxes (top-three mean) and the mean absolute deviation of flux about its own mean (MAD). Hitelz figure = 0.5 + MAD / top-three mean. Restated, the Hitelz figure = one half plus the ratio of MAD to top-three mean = 0.58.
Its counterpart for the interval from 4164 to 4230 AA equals 0.54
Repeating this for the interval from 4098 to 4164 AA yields 0.54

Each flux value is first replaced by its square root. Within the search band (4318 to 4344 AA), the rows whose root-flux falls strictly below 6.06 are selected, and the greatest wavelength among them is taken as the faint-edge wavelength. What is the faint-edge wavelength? 4340.0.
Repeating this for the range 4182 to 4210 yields 4202.0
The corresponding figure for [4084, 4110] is 4103.0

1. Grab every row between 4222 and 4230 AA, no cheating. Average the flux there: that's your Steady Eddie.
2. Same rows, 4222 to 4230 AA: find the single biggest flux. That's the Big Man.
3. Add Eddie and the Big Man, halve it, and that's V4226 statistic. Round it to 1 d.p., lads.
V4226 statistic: 34.8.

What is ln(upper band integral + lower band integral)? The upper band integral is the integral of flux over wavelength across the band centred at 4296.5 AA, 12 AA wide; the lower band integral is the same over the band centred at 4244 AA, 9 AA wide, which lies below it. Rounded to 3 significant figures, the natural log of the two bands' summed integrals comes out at 6.55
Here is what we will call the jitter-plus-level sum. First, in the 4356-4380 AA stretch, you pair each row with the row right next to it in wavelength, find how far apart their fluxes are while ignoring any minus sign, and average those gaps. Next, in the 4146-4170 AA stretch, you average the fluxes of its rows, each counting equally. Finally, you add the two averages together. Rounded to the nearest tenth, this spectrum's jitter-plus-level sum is 40.7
